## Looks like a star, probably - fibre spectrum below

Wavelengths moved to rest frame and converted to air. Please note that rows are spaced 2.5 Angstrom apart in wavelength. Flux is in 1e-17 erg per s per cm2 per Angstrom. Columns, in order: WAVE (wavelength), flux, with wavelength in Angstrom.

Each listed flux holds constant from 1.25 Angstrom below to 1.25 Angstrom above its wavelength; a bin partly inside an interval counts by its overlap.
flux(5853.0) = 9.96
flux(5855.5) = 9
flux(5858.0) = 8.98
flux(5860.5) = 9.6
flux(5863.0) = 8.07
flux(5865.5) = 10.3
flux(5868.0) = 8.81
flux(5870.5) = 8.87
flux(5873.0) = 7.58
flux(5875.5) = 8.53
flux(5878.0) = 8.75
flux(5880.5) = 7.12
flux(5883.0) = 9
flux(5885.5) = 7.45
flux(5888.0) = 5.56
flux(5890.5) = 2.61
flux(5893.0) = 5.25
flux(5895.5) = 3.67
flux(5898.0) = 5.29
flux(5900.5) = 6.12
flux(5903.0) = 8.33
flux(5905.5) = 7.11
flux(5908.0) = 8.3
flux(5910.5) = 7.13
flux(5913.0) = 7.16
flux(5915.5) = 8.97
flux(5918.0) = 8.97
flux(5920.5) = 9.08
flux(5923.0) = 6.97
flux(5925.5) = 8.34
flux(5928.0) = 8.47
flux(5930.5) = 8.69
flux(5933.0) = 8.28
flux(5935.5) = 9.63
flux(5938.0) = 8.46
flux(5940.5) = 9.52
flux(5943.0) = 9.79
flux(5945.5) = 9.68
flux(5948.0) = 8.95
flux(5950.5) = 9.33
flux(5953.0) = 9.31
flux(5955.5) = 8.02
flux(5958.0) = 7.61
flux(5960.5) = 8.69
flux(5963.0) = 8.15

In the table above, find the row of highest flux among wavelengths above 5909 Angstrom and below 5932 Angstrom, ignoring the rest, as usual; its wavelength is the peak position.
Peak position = 5920.5 Angstrom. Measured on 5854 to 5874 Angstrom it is 5865.5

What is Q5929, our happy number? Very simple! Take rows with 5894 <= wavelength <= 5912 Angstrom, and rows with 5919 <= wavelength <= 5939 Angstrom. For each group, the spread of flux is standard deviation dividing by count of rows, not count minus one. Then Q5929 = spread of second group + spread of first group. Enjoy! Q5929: 2.27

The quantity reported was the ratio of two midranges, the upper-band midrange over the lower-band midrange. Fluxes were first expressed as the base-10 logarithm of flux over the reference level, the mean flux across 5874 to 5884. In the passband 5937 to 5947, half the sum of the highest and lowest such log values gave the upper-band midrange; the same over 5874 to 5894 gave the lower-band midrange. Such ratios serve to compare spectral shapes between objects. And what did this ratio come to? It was -0.2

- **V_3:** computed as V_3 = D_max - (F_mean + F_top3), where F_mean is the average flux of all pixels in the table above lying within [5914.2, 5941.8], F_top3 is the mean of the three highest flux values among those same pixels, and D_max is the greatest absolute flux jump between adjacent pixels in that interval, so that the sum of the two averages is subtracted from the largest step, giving -16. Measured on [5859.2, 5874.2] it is -16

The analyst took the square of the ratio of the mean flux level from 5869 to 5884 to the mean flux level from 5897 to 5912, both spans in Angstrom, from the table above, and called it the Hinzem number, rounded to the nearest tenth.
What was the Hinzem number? 1.4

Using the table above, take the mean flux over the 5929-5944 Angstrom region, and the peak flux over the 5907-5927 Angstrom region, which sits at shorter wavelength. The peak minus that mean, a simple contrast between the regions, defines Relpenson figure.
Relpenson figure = 0.0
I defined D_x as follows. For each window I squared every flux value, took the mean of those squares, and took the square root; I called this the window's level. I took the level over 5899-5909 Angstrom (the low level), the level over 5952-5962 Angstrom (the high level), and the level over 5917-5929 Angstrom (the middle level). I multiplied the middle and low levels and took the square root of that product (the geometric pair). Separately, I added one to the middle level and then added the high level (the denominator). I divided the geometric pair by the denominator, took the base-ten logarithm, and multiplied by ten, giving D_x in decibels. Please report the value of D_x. -3.5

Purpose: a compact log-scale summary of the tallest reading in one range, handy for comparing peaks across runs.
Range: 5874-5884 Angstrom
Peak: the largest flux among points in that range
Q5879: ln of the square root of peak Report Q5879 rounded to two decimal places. 1.10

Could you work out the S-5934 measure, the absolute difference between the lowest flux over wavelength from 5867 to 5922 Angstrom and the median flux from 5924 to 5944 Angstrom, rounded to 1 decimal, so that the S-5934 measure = 6.0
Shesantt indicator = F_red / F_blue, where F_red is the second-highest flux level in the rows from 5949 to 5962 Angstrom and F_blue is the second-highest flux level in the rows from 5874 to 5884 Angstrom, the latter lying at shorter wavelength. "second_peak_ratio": 1.06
